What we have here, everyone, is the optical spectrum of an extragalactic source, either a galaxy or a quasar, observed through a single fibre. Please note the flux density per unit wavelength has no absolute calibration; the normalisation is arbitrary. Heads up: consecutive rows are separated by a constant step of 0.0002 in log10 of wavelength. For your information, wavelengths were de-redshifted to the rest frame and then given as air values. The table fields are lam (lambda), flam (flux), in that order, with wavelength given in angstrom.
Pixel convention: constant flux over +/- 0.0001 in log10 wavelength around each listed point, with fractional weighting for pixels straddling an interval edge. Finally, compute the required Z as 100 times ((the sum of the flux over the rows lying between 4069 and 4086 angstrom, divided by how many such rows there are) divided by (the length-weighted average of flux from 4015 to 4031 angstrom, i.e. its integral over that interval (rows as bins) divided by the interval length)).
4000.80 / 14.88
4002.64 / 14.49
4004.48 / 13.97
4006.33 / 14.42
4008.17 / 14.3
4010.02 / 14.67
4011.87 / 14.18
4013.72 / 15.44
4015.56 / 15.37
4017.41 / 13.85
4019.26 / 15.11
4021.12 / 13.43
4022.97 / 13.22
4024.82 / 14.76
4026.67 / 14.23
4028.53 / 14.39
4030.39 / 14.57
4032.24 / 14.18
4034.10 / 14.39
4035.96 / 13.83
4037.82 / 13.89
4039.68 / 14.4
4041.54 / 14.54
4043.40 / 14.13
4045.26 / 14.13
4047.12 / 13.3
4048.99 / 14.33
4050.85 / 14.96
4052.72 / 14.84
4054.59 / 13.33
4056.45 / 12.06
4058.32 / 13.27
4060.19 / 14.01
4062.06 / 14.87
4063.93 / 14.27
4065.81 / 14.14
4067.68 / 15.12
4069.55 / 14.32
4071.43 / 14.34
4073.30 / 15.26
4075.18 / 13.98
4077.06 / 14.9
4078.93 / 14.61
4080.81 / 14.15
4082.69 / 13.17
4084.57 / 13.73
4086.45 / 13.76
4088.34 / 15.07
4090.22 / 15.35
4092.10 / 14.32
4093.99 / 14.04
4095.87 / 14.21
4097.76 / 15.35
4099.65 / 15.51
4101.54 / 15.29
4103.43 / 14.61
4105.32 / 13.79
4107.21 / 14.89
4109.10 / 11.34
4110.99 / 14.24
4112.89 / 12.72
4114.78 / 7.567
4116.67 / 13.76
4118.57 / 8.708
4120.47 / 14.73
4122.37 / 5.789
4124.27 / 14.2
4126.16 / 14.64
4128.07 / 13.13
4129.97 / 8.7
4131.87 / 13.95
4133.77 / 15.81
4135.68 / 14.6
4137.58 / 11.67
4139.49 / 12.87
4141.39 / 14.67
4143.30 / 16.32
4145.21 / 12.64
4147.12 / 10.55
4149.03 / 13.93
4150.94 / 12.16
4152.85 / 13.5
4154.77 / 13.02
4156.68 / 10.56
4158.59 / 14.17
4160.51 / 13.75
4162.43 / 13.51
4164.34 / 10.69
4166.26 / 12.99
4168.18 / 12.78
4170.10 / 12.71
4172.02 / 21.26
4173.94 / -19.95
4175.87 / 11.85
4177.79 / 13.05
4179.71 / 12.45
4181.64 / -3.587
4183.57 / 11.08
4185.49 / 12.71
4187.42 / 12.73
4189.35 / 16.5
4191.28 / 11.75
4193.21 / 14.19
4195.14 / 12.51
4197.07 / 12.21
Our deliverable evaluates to 100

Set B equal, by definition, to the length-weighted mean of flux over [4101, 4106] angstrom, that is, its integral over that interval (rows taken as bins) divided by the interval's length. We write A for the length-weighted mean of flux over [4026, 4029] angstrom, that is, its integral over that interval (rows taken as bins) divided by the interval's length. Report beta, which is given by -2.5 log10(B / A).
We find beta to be -0.02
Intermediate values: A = 14.3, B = 14.5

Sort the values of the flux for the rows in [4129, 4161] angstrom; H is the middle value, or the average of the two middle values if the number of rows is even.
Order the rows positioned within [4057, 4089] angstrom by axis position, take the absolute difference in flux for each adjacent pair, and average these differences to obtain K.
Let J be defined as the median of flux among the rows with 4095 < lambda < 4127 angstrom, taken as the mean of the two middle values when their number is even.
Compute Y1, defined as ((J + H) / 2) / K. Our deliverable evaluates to 20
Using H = 13.5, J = 14.2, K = 0.68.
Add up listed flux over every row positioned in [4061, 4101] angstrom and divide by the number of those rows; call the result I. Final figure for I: 14.5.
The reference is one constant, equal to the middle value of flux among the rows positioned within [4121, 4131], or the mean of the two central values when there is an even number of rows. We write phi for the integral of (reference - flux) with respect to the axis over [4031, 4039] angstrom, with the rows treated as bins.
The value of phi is -8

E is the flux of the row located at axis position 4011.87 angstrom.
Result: 14.18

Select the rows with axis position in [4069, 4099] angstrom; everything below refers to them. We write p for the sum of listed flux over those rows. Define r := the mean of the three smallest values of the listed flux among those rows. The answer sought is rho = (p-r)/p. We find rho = 0.94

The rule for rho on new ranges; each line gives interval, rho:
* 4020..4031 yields 0.84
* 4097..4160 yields 0.98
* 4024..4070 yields 0.96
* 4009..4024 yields 0.88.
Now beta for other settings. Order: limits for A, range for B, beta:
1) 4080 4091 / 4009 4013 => -0.02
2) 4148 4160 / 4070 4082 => -0.13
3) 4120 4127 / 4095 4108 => -0.21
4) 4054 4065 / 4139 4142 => -0.01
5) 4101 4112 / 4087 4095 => -0.05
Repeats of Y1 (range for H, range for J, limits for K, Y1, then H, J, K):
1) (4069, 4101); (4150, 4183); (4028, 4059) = 24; 14.3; 12.8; 0.57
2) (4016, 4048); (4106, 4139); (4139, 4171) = 8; 14.2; 13.8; 1.77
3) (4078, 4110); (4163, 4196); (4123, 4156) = 6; 14.3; 12.7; 2.19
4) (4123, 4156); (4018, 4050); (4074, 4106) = 24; 13.5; 14.2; 0.58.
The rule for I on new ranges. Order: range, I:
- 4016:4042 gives 14.2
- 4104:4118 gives 12.6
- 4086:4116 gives 13.9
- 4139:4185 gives 11.1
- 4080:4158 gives 13.2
